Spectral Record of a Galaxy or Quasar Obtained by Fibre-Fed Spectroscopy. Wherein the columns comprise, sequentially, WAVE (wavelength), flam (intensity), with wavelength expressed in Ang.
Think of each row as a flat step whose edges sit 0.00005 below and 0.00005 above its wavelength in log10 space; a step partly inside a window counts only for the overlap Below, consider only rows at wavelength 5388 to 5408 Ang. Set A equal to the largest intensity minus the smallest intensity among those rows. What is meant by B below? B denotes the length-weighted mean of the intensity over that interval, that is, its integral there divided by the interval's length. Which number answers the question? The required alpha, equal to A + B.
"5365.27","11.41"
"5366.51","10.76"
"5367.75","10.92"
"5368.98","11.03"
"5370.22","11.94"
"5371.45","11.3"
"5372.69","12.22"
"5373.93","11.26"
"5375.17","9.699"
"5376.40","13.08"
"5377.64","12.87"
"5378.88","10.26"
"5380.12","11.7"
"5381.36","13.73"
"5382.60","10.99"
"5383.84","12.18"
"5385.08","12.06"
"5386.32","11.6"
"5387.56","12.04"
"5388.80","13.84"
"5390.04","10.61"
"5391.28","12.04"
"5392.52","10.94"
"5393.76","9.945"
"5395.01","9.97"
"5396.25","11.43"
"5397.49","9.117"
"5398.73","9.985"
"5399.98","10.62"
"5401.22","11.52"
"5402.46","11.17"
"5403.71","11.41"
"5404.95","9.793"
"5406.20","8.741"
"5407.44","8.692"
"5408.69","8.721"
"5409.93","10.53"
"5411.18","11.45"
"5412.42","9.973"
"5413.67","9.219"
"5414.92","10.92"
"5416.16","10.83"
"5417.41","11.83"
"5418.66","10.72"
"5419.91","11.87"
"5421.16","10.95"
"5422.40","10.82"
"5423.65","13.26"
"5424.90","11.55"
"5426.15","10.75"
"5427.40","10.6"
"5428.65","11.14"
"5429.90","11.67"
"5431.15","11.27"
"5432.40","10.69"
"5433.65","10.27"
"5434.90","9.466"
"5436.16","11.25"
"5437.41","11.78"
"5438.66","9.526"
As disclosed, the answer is 15.8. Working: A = 5.1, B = 10.6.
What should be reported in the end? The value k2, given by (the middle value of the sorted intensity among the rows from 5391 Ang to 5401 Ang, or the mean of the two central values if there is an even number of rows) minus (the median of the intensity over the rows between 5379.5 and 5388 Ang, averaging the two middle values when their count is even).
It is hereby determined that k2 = -1.7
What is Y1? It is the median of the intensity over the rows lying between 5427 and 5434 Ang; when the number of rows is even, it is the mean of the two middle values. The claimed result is 10.9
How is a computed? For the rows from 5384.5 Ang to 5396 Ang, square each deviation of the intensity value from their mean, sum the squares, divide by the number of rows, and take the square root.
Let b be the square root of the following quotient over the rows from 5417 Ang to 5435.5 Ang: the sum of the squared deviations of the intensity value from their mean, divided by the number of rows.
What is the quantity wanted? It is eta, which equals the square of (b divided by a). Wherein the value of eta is 0.5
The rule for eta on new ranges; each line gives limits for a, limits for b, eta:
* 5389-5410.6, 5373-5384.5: 1.5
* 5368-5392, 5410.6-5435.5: 0.7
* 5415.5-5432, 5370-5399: 3.1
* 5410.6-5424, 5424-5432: 0.2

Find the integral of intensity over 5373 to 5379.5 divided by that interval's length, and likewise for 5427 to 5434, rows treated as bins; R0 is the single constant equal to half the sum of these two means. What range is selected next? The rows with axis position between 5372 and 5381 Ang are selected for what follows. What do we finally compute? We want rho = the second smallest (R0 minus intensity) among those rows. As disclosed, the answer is -1.65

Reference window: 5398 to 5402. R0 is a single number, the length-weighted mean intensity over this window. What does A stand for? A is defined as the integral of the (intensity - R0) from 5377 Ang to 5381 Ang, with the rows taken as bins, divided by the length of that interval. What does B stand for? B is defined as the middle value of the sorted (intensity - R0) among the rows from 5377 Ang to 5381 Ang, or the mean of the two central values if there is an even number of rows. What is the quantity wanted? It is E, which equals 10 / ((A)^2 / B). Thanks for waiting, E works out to 9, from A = 1.1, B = 1.0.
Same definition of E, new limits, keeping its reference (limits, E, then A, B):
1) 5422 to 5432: 11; 0.7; 0.5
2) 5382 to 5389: 8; 1.3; 1.4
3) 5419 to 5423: 11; 0.5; 0.3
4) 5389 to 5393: 4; 0.8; 0.2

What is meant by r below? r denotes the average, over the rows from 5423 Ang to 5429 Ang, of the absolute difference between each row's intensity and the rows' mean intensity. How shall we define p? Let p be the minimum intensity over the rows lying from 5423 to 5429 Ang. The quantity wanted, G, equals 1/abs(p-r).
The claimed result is 0.102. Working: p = 10.6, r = 0.8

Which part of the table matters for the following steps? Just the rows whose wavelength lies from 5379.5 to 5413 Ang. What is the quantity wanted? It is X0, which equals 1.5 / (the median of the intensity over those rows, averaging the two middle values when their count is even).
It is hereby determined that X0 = 0.136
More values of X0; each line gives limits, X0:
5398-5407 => 0.141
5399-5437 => 0.139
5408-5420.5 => 0.139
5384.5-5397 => 0.130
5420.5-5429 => 0.137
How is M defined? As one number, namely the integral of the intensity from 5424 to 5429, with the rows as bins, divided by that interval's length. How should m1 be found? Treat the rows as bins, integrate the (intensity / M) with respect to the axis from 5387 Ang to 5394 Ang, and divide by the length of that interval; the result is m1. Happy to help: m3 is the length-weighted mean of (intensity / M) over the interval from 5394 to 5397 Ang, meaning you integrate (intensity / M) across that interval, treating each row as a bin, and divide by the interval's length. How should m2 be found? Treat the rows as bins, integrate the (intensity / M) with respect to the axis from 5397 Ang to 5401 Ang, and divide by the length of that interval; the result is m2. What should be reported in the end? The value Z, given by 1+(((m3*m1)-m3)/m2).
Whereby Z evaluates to 1.05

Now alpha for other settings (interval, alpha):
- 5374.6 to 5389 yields 16.1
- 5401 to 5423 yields 13.7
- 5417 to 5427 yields 14.0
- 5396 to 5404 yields 13.1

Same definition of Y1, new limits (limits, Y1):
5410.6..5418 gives 10.9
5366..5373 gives 11.2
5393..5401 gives 10.0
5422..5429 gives 11.0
